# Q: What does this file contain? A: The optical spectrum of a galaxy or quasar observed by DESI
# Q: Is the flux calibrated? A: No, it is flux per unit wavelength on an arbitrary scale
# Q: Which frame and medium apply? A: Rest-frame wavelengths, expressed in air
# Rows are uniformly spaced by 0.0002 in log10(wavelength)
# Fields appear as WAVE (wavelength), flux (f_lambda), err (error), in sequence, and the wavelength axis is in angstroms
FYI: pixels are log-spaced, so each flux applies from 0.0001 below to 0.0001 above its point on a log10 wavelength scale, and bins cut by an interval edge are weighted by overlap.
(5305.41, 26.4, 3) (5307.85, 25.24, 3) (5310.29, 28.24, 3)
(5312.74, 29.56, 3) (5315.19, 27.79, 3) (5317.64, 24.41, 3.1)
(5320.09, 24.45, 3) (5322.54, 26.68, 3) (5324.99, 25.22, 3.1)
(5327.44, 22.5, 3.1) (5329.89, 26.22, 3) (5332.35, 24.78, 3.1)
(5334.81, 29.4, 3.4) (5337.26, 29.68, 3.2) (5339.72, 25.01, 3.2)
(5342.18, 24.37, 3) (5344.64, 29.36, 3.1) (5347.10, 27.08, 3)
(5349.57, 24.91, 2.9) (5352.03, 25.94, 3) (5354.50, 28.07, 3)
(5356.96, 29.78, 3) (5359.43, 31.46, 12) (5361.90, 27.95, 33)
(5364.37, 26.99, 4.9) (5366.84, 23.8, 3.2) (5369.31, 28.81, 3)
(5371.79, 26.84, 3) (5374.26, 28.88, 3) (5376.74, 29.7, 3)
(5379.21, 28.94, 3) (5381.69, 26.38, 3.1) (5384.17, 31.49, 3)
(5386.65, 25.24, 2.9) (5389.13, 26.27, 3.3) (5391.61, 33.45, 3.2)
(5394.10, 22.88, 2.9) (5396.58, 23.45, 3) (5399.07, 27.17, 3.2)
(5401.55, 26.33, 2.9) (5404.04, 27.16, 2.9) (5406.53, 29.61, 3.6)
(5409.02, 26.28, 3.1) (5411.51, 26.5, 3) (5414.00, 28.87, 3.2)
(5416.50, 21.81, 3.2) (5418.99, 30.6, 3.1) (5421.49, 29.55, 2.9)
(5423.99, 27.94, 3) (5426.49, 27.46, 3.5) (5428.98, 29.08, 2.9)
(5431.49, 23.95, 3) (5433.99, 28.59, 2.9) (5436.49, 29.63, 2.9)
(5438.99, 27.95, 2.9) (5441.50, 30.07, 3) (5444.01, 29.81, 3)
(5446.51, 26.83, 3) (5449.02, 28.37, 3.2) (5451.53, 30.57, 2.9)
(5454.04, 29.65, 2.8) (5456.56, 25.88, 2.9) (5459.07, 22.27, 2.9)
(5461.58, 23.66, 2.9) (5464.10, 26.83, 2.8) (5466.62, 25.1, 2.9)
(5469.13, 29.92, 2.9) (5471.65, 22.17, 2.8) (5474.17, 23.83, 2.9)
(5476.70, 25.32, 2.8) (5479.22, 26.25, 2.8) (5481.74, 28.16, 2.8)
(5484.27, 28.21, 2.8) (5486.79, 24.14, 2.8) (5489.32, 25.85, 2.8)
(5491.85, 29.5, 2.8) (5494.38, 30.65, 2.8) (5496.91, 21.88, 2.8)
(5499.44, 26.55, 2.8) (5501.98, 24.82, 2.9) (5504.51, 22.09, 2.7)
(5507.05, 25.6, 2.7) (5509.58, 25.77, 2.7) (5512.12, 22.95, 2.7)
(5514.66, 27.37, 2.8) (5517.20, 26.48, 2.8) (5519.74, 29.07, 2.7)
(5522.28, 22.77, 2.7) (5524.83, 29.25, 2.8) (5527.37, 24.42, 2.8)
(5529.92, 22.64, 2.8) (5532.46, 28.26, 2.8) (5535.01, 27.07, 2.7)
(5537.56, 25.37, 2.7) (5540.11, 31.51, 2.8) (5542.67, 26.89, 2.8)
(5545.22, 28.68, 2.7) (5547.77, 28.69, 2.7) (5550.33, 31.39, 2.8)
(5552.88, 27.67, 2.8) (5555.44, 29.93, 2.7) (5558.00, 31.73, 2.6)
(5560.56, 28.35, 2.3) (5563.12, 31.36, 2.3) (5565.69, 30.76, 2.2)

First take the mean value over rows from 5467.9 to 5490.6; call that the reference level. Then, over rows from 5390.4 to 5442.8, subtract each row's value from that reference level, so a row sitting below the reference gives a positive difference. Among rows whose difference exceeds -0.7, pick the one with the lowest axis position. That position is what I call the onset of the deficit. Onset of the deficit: 5394.10 angstroms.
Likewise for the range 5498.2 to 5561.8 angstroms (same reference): 5499.44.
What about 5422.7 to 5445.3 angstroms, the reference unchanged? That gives 5431.49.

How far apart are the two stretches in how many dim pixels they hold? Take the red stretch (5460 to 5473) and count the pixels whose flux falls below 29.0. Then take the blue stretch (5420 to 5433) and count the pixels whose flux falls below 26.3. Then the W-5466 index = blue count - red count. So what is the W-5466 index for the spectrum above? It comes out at -3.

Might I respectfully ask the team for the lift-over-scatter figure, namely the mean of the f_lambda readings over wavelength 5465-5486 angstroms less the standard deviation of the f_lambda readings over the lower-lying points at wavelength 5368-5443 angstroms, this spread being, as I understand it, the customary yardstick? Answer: 23.6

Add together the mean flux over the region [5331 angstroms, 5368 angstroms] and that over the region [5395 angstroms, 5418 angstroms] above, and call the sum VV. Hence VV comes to 53.6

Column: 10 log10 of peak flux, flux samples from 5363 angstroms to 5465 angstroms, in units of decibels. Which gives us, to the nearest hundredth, 15.24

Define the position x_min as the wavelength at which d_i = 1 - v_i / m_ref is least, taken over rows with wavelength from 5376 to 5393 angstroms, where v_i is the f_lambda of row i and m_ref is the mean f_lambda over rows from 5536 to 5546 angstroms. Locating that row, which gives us 5391.61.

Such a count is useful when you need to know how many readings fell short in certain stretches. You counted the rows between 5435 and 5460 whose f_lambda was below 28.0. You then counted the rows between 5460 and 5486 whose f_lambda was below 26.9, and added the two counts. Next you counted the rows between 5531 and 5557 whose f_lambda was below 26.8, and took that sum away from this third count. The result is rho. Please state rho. -10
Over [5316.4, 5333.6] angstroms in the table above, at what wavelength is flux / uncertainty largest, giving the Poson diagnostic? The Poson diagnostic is 5322.54 angstroms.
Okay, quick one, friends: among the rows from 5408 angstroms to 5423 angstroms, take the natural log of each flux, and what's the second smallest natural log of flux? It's 3.27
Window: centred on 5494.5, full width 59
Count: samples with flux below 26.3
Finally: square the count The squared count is 196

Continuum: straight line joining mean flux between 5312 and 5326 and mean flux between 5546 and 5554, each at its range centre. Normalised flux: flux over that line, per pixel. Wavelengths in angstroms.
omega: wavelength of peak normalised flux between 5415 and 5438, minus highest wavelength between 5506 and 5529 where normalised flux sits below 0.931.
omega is -108.4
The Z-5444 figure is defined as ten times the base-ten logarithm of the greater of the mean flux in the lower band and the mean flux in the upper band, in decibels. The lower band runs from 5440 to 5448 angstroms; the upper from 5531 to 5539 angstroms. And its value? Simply 14.6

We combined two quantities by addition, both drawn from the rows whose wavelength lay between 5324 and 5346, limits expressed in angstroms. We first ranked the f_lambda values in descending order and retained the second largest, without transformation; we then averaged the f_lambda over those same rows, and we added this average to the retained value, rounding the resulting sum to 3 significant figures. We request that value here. 55.7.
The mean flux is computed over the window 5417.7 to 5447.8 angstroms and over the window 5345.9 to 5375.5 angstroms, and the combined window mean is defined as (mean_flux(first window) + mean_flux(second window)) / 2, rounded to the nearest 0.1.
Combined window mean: 28.0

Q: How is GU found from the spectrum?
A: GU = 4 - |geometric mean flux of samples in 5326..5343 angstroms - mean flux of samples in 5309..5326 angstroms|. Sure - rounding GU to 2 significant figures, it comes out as 3.3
